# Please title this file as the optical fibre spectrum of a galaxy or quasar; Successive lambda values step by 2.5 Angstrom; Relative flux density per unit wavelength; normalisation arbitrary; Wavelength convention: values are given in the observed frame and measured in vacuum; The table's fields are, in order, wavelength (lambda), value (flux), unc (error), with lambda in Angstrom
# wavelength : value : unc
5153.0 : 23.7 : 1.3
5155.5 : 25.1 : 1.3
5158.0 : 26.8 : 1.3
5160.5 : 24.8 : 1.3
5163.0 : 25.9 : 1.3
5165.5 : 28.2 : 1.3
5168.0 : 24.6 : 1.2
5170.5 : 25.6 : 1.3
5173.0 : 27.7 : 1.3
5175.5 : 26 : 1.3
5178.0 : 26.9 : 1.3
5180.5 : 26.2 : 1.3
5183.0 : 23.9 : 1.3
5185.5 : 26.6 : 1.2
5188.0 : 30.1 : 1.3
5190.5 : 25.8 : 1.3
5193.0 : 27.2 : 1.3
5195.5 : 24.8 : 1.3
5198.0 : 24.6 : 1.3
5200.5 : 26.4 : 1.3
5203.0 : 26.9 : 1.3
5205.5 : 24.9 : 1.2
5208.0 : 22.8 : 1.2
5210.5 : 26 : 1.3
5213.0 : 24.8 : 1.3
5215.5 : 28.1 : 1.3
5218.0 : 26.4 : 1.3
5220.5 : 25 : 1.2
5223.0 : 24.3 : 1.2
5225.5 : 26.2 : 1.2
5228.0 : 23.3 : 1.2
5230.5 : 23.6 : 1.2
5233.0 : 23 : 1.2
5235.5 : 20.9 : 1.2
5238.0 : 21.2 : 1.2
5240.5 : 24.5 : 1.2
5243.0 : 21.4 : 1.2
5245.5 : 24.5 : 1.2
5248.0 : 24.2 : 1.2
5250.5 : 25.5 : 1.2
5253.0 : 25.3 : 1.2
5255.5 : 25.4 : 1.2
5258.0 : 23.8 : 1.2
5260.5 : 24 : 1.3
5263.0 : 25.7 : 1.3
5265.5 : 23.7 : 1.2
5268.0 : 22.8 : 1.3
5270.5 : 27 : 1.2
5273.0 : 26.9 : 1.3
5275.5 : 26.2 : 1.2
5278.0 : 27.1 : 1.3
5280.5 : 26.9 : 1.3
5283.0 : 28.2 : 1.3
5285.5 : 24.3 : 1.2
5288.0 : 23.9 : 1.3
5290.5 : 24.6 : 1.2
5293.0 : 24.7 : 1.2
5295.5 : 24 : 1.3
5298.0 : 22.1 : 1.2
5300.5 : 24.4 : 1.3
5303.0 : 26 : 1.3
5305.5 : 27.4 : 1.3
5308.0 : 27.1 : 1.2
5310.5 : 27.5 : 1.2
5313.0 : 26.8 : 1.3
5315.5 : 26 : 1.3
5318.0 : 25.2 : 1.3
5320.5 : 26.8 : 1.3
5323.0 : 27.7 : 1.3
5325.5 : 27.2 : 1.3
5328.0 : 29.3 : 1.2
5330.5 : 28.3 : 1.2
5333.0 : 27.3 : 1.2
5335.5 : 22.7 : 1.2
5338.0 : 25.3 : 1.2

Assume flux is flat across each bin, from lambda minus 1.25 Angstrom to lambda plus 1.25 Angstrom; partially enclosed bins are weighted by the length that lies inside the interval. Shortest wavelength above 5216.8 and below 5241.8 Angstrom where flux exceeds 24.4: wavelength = 5218.0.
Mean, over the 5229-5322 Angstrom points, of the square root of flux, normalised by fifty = 0.100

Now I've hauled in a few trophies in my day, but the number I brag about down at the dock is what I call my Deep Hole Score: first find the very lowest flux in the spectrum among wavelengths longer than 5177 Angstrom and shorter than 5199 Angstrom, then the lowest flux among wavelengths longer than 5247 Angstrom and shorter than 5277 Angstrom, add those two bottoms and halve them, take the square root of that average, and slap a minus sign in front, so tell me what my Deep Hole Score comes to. -4.83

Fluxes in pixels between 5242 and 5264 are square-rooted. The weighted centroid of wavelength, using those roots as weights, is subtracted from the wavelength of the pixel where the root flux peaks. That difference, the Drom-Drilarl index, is 9.9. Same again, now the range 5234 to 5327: 1.9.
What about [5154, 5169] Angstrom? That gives 3.7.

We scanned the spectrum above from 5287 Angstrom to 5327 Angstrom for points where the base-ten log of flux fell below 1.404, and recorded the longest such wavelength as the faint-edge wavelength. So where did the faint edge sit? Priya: 5318.0 Angstrom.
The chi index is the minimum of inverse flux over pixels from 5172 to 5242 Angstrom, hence 0.0332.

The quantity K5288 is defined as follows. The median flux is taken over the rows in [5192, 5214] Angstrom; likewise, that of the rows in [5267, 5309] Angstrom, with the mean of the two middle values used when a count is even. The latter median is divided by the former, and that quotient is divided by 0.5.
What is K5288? 2.09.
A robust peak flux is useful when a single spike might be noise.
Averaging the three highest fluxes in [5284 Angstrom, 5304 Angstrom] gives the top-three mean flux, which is 25.1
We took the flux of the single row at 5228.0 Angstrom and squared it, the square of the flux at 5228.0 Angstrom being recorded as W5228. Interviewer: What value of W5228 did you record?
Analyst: 543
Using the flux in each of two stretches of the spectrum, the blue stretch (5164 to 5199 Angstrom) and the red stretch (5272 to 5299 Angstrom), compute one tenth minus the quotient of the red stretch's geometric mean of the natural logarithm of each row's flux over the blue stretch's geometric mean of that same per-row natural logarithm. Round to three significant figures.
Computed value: -0.889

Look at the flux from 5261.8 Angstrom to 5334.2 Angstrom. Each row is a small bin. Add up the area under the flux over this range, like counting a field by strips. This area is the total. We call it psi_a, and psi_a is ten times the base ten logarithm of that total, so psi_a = 32.8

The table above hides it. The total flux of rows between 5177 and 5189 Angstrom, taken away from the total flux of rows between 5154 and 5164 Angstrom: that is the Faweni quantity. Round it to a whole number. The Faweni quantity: -31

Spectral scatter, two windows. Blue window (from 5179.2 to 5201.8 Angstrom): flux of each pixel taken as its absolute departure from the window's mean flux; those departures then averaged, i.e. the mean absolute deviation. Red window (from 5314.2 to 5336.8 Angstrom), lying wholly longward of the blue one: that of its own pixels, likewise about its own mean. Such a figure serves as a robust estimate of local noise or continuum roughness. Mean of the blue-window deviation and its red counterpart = 1.3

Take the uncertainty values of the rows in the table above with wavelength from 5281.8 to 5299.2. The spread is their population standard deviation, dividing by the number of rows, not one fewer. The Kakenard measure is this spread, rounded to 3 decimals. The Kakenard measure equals 0.049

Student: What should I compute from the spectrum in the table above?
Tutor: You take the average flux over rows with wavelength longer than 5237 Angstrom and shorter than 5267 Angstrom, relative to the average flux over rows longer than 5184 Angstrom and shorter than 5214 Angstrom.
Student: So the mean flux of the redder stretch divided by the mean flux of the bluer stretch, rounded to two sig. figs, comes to 0.93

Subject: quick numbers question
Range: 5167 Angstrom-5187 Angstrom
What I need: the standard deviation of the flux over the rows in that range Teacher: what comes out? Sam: 1.2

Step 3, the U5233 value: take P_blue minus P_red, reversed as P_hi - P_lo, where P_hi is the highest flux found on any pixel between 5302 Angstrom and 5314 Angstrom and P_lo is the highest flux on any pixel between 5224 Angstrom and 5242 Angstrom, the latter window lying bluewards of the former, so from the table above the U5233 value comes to 1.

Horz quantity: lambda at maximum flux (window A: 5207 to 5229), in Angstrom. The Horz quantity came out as 5215.5 Angstrom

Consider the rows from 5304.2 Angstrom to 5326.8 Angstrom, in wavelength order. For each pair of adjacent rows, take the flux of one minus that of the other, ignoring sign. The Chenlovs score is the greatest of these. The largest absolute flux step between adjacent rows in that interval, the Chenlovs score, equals 1.60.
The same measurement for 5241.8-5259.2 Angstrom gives 3.10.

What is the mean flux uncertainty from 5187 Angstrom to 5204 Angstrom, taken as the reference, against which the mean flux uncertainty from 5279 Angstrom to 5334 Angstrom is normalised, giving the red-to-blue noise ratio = 0.969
